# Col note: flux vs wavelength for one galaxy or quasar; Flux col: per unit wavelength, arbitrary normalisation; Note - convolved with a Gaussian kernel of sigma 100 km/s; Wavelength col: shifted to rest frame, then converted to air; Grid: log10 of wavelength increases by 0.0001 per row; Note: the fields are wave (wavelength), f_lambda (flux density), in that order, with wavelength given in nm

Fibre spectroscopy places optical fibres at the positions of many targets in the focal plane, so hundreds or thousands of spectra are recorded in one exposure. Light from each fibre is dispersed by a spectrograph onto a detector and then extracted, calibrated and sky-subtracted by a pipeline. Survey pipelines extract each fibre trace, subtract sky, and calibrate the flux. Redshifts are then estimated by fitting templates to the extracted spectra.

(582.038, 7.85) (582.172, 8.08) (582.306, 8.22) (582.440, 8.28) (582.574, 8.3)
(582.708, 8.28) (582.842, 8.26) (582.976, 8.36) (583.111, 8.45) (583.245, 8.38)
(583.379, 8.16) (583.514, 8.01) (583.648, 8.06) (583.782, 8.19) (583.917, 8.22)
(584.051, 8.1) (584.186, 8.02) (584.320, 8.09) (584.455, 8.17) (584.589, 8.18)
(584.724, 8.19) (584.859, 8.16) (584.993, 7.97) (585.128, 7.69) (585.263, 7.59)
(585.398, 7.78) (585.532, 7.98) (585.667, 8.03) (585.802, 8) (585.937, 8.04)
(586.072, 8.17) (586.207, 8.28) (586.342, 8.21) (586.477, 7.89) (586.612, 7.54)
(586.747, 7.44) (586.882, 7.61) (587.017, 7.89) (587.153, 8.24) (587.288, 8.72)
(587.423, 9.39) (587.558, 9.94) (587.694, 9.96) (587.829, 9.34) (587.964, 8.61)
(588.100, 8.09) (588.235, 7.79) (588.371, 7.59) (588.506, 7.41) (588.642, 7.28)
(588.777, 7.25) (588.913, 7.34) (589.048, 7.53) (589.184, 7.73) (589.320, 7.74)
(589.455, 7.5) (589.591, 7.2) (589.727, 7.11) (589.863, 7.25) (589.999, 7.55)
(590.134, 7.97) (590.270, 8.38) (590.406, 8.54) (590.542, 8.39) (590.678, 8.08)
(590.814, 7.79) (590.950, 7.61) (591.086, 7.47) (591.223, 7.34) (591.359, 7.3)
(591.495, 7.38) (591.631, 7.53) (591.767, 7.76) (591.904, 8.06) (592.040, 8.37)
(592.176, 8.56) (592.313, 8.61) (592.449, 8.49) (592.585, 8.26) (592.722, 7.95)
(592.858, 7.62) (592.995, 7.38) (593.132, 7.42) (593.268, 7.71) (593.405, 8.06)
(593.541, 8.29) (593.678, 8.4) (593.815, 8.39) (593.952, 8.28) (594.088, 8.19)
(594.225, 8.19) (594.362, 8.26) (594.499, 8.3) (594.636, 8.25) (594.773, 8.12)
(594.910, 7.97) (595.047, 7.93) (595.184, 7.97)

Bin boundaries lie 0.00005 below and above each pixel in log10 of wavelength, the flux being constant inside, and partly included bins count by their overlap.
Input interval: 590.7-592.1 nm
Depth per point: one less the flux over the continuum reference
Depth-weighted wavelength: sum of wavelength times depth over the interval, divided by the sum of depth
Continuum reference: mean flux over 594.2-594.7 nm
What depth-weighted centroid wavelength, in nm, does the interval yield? 591.31 nm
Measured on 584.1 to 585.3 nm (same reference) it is 584.93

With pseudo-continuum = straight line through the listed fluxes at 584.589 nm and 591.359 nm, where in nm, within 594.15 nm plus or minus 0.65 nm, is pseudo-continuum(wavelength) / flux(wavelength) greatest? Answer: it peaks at 594.088 nm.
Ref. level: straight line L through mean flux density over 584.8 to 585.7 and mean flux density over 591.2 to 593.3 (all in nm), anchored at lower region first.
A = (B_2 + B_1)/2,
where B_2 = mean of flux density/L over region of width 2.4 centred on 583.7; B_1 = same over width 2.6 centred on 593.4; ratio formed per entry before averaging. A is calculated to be 1.04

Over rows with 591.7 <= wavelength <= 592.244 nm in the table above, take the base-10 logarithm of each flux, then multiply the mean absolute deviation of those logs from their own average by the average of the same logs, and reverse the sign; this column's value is -0.013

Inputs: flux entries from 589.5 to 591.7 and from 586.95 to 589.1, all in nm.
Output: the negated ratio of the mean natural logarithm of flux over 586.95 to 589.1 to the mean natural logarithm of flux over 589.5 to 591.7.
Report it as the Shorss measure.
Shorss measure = -1.03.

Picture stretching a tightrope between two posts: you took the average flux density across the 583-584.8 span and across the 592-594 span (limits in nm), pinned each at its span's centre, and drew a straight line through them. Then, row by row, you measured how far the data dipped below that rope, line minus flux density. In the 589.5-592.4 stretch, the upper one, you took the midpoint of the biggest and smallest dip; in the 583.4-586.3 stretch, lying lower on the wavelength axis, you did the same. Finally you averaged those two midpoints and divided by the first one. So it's 0.9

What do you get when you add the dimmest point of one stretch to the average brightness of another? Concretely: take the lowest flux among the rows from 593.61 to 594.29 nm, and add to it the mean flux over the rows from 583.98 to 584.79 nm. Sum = 16.3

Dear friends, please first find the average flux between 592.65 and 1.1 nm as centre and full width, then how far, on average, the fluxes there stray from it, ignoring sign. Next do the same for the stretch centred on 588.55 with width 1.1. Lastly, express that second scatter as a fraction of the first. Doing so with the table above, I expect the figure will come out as 0.5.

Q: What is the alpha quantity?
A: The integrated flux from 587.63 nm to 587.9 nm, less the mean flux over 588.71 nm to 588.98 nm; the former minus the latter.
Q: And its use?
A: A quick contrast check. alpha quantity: -4.68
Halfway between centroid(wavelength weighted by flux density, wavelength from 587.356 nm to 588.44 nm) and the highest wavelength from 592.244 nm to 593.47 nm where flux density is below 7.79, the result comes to 590.57 nm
